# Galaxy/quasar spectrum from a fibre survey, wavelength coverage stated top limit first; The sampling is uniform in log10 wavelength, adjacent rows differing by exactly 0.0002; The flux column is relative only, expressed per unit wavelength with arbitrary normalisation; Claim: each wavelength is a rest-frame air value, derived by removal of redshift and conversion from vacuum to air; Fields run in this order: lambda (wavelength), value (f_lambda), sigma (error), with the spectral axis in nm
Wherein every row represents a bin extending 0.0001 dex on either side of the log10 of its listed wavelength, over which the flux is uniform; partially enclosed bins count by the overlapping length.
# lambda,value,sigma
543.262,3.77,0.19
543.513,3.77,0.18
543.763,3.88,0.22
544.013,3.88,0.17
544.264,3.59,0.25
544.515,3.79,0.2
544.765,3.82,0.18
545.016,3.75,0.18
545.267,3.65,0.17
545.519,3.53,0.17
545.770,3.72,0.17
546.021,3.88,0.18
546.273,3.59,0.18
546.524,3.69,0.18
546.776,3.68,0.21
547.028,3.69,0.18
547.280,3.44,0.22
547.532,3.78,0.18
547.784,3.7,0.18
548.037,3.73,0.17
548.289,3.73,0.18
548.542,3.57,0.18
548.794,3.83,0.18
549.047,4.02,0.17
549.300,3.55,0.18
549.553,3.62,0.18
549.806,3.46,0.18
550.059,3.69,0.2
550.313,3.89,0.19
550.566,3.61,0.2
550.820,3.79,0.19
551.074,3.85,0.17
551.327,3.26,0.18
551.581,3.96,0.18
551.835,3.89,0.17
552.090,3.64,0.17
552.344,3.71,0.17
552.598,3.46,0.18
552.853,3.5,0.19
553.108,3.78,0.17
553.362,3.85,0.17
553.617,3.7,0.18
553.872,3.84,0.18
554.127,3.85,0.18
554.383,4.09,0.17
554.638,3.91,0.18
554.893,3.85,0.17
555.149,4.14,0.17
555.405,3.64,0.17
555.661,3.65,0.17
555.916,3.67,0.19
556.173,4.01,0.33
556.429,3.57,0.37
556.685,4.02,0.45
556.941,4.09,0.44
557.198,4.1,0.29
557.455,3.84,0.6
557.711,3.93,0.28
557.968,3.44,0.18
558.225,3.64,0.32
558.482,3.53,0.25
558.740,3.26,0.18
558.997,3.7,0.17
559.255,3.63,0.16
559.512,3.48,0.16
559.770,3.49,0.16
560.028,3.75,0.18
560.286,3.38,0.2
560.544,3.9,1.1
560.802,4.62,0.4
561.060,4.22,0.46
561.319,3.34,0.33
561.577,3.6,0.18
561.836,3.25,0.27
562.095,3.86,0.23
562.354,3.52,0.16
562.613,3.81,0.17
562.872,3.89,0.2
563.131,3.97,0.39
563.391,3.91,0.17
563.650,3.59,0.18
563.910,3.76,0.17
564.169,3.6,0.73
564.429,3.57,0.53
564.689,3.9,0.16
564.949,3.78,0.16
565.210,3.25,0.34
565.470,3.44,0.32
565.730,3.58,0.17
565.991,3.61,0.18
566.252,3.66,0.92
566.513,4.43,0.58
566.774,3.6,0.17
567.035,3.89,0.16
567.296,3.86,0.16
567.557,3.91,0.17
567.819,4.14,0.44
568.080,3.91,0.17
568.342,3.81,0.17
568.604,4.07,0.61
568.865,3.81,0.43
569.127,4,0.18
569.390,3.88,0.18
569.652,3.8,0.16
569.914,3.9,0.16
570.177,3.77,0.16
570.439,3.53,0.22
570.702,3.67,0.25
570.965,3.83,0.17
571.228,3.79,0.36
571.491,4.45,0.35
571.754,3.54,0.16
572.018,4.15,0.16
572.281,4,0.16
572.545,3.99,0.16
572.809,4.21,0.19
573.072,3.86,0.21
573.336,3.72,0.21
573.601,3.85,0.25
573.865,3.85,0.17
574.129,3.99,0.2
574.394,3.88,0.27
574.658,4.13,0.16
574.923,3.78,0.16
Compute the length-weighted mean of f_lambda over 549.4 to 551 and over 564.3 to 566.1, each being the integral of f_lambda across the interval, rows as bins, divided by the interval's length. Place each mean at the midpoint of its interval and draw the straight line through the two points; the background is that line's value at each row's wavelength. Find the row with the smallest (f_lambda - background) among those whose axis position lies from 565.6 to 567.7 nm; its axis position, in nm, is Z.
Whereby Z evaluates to 565.730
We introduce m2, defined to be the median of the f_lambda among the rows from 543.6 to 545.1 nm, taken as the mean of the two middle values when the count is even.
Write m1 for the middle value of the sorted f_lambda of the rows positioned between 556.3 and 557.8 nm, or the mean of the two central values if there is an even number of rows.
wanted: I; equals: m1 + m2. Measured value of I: 7.8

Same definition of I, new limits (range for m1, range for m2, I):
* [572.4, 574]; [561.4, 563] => 7.6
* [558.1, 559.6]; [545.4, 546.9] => 7.3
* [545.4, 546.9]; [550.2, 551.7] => 7.5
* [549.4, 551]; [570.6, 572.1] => 7.5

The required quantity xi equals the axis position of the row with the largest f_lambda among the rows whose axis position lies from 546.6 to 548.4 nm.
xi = 547.532 nm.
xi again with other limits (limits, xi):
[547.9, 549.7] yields 549.047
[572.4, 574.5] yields 572.809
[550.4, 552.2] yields 551.581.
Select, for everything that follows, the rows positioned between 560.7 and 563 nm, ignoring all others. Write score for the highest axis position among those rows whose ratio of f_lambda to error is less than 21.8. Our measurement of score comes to 562.872 nm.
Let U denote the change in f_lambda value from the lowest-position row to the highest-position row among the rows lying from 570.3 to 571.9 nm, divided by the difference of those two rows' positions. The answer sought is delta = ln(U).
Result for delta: -4.9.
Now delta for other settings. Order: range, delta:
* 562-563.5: -3.3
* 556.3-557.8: -1.3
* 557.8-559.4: -1.9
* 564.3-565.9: -4.9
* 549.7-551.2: -1.2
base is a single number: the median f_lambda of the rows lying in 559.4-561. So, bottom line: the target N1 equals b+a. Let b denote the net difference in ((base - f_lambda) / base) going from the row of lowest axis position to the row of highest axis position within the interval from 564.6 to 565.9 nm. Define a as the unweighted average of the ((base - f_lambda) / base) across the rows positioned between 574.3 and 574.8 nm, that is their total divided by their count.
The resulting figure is -0.02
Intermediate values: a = -0.11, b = 0.09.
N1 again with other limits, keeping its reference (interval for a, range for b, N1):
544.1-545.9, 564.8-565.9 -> 0.04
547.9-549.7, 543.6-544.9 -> -0.01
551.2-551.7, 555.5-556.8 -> -0.10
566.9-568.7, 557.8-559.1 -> -0.16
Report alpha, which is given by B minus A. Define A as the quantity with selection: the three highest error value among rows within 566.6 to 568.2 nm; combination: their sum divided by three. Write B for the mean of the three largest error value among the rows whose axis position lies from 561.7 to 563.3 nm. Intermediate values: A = 0.3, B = 0.30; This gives 0.04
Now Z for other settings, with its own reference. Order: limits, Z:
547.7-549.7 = 549.300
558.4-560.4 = 558.740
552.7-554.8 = 552.853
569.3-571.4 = 570.439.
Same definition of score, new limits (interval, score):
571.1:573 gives 571.491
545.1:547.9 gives 547.784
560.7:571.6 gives 571.491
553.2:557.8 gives 557.711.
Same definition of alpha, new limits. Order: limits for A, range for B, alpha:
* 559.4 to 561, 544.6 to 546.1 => -0.39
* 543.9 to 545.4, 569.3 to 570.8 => 0.01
